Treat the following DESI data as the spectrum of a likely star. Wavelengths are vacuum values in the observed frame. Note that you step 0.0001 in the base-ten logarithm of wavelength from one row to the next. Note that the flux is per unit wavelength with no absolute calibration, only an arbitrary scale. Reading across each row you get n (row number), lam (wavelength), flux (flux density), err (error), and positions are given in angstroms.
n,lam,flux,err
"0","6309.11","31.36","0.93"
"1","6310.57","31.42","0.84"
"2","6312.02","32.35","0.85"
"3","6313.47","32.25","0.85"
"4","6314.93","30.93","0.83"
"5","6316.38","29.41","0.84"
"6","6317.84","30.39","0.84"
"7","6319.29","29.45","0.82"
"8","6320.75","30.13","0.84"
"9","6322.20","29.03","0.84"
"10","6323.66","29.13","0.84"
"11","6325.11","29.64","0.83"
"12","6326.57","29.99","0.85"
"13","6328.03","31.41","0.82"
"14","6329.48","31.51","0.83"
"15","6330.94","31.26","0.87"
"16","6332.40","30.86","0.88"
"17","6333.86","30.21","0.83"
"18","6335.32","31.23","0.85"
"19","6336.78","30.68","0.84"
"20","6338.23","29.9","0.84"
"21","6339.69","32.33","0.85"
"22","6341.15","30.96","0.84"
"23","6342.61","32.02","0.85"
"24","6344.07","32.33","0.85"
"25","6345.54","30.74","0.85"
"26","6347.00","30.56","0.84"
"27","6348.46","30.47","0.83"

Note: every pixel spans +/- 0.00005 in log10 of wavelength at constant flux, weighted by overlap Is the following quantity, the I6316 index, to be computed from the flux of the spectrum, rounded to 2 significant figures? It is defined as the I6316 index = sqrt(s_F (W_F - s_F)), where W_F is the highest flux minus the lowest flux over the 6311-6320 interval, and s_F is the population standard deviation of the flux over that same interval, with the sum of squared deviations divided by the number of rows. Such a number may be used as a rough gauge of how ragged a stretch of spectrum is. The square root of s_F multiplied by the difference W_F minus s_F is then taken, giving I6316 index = 1.4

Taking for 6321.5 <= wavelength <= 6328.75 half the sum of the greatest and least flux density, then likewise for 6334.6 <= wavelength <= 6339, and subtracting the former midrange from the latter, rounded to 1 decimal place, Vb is 0.3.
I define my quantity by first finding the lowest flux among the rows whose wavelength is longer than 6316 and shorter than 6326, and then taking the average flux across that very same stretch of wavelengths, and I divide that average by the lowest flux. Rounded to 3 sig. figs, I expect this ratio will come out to 1.02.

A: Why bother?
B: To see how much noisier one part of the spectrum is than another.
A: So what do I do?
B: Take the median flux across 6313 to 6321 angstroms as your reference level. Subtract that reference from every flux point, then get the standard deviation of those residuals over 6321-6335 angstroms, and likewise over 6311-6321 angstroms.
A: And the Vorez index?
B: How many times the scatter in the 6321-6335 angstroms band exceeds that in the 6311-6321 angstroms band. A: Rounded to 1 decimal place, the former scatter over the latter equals 0.8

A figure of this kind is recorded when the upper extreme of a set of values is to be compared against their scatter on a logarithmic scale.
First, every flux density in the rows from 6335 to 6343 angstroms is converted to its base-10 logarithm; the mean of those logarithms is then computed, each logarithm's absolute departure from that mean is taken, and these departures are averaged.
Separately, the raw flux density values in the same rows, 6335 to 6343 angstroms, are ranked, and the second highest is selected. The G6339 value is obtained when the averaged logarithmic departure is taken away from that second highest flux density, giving 32.0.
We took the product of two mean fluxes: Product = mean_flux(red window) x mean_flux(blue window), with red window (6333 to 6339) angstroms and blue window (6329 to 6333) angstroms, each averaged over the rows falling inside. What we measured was 952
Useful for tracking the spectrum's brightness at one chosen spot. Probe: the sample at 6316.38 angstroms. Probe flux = 29.41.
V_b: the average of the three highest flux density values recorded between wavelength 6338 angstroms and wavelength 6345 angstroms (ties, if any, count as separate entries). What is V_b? 32.2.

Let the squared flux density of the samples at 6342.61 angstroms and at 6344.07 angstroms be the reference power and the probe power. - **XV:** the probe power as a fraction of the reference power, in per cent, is 102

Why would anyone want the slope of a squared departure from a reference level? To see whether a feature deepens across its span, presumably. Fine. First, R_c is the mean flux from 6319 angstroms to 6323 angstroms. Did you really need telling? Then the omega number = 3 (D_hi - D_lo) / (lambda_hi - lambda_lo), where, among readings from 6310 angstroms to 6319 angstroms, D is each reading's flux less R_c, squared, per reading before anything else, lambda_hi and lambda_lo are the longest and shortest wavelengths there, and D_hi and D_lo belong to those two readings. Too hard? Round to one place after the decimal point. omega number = -1.2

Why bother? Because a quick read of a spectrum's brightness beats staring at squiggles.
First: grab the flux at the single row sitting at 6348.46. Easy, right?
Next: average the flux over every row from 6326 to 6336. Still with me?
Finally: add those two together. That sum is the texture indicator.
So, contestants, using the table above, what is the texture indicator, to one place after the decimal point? 61.4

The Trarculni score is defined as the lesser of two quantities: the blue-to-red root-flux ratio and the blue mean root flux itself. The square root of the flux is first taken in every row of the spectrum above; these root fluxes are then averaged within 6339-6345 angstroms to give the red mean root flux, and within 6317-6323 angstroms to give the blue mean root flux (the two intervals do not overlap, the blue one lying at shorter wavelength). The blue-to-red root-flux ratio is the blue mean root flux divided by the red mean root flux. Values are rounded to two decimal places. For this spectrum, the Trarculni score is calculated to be 0.97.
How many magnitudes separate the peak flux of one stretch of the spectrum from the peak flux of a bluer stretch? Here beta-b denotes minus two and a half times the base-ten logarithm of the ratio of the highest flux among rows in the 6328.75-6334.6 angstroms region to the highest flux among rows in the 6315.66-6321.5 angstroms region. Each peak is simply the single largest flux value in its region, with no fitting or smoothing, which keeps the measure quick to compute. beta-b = -0.039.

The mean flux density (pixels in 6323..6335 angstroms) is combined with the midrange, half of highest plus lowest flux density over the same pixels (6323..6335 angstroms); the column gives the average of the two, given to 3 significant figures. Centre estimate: 30.4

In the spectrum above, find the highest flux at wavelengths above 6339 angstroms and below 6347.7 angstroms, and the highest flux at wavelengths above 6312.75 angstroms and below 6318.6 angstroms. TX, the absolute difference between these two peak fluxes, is 0.1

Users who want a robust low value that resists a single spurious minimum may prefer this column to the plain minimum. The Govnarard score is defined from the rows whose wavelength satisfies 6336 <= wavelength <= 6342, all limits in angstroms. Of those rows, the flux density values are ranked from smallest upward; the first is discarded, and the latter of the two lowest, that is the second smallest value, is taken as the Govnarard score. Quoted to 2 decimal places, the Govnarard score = 30.68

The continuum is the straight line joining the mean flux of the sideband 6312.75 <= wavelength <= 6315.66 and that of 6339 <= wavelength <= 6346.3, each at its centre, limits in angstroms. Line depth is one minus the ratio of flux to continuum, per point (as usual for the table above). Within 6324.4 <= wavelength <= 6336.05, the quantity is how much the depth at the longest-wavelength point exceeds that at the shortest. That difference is -0.05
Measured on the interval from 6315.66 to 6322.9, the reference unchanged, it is 0.01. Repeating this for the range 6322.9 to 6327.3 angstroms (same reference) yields -0.03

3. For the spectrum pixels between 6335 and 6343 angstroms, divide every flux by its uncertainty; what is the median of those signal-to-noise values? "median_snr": 36.8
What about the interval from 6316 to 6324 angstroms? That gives 35.4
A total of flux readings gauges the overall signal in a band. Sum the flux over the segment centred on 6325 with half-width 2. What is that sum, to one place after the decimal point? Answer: 88.8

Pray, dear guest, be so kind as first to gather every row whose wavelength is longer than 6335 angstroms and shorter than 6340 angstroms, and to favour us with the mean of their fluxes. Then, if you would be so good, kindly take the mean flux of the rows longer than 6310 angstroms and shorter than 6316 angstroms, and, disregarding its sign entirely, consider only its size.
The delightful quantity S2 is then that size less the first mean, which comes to 0.7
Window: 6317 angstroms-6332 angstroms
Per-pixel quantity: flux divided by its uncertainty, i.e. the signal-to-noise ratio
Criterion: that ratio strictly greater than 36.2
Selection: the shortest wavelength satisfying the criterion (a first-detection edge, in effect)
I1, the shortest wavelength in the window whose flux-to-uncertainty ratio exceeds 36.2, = 6328.03 angstroms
